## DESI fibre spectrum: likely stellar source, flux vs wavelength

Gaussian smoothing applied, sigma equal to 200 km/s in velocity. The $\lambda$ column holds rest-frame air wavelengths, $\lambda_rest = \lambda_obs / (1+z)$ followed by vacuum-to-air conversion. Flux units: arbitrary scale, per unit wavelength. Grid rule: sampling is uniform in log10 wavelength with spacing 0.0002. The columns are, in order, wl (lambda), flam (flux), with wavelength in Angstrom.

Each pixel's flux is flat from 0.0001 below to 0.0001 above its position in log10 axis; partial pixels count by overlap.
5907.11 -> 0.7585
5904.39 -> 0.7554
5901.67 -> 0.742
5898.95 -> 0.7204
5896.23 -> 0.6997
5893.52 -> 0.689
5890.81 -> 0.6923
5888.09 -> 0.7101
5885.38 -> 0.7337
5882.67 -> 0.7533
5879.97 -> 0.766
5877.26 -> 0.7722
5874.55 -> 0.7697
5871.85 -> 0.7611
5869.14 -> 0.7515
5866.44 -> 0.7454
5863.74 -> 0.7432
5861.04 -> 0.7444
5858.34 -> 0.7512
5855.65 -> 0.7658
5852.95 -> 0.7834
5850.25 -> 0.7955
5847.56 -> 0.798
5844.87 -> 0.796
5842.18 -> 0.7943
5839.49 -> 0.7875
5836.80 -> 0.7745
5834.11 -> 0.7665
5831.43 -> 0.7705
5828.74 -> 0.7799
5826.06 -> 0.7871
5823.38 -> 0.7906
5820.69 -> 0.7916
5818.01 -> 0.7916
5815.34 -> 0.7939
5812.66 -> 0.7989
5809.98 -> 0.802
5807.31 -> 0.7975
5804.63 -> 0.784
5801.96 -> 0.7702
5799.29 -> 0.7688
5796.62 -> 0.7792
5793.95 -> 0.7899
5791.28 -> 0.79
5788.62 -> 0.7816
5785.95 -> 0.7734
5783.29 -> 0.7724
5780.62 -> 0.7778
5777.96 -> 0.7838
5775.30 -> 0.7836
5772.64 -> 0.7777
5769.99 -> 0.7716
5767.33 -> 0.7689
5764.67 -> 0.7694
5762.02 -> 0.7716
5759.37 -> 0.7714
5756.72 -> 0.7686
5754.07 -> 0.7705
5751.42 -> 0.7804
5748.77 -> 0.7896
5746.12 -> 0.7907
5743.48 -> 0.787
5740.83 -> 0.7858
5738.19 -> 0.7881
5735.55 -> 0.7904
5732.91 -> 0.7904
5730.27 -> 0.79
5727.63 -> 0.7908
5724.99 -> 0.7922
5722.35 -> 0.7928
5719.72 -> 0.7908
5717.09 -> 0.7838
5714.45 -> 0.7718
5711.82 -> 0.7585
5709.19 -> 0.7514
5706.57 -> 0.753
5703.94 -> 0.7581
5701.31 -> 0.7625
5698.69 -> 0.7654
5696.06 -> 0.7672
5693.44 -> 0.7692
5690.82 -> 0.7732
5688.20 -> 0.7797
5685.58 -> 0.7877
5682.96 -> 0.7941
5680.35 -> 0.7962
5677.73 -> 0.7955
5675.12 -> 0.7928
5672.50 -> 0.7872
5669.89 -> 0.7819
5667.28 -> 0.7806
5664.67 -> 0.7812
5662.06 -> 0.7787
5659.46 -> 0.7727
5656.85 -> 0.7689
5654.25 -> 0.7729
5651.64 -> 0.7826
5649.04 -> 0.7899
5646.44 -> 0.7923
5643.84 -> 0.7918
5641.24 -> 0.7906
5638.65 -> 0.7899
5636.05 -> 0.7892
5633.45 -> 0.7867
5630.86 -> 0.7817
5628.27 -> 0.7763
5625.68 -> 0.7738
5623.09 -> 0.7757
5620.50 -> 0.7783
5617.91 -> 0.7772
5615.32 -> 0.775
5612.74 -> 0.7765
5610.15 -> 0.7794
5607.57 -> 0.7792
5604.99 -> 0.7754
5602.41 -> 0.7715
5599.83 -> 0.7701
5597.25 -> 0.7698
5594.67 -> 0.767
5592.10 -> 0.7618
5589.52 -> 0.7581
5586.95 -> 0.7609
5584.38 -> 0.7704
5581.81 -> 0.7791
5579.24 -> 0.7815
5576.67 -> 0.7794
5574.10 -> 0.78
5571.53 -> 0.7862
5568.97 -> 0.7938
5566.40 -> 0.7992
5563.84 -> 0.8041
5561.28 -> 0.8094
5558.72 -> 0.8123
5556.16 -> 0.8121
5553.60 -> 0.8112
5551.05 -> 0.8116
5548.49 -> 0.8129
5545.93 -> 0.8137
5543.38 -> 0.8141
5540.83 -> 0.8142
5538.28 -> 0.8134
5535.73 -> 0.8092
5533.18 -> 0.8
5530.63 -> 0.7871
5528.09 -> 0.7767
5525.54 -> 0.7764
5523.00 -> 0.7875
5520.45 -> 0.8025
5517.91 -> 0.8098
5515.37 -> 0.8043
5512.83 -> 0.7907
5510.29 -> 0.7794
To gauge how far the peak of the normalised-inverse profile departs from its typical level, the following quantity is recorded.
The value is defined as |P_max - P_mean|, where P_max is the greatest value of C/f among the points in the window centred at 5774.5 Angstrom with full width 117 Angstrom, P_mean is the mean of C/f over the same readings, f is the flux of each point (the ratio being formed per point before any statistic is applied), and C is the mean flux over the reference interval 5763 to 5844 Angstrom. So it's 0.019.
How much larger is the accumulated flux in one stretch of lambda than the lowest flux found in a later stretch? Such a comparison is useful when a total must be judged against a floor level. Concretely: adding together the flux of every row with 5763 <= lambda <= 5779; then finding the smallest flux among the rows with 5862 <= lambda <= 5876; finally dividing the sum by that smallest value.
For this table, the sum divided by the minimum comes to 6.3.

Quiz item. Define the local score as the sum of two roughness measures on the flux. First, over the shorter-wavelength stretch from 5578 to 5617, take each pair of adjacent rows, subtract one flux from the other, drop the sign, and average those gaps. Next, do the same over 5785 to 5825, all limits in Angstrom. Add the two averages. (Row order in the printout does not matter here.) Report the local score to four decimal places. 0.0094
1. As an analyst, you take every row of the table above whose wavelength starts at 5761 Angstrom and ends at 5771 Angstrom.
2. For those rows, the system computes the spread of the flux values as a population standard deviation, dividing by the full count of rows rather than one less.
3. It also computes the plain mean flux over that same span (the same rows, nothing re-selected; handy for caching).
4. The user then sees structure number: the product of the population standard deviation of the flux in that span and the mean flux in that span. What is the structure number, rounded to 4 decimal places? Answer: 0.0010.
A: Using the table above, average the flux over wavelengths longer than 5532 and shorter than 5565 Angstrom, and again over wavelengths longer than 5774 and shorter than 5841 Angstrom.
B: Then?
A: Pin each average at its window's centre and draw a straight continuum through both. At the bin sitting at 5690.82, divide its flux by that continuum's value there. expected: 0.97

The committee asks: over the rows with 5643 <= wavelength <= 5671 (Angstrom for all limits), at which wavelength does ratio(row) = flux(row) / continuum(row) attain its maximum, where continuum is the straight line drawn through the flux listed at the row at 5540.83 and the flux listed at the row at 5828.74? 5646.44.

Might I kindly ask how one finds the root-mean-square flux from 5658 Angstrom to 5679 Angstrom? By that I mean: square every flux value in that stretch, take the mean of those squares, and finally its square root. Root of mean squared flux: 0.78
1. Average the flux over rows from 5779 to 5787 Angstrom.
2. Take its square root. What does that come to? 0.880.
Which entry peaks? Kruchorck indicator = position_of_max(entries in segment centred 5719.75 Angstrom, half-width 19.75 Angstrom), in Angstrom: 5722.35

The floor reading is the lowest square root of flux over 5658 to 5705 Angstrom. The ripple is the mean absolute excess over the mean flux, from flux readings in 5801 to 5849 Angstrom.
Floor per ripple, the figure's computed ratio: 98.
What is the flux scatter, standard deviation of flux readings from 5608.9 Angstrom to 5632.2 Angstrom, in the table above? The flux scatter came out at 0.002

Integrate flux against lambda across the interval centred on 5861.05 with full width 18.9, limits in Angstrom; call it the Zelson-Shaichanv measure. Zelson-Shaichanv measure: 14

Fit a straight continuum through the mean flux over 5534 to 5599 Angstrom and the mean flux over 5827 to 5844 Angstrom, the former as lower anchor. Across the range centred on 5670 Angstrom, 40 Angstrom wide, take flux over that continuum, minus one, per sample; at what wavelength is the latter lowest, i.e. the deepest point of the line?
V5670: 5656.85 Angstrom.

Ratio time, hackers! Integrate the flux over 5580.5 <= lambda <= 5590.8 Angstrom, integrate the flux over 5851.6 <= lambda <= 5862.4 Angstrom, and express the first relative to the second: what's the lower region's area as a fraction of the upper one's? 0.96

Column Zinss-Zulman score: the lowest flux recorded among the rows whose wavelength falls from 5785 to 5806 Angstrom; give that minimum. 0.7688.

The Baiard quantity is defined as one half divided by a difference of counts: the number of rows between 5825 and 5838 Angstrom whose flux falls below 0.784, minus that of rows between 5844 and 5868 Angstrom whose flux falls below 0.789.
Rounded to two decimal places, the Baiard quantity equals -0.25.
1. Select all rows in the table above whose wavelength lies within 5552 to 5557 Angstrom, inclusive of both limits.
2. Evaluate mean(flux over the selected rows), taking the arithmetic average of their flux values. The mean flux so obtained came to 0.812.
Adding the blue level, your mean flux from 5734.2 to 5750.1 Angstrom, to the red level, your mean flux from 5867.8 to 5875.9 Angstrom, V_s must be 1.55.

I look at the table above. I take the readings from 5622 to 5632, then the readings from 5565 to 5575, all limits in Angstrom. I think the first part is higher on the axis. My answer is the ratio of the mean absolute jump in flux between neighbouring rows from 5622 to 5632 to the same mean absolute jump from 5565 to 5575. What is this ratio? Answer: 0.5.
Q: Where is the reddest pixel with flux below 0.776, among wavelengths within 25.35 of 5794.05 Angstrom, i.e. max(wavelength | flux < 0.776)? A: 5801.96 Angstrom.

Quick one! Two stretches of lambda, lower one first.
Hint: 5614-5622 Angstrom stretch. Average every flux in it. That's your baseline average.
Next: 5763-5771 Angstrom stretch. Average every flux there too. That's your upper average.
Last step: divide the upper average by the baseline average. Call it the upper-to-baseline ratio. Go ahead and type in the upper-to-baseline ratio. 0.99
